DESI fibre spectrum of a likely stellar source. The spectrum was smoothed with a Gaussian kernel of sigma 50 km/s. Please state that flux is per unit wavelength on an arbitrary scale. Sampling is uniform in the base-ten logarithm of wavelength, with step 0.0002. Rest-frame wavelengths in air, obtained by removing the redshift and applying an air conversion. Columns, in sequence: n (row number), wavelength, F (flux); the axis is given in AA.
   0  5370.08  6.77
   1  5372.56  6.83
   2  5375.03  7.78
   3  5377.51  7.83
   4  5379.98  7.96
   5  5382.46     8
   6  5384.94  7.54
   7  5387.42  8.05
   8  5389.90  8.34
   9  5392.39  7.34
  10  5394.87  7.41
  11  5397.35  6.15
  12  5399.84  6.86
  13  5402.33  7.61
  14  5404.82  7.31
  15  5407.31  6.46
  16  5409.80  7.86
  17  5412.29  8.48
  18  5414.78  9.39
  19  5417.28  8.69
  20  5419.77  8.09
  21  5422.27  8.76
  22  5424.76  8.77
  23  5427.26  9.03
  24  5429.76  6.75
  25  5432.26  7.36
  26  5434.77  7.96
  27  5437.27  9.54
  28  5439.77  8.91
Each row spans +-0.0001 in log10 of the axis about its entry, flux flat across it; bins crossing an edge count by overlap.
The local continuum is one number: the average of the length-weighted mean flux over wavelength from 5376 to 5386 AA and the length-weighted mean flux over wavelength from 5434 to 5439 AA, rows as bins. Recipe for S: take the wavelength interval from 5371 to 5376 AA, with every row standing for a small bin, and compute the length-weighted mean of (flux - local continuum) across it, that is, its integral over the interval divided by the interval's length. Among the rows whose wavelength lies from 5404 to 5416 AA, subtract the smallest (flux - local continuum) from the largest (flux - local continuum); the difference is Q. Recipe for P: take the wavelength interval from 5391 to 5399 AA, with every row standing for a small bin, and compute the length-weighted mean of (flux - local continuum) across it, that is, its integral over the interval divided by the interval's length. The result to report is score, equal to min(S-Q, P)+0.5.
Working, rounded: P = -1.4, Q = 2.9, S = -1.1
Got -3.5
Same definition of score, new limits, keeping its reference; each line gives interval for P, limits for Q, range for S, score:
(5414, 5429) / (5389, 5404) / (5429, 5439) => -2.0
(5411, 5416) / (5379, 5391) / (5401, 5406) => -1.2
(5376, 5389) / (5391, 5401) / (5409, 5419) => -0.5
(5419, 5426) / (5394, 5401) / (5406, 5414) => -1.4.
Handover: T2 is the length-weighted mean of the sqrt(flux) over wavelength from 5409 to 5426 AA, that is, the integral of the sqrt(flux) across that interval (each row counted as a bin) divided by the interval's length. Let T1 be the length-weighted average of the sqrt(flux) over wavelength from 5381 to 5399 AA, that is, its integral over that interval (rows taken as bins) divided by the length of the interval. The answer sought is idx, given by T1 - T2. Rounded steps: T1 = 2.74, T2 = 2.93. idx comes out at -0.19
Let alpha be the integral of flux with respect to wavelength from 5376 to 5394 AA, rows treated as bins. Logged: 141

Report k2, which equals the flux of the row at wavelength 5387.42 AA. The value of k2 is 8.05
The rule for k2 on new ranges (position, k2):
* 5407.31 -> 6.46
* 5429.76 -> 6.75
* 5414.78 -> 9.39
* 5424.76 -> 8.77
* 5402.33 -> 7.61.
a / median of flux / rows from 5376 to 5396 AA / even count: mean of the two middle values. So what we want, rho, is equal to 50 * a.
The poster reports 395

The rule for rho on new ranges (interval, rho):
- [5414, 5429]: 438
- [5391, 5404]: 367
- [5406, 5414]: 393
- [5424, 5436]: 398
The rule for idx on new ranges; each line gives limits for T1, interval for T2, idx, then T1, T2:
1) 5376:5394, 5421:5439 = -0.08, 2.80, 2.88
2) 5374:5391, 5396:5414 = 0.12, 2.82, 2.70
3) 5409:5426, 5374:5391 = 0.12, 2.93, 2.82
